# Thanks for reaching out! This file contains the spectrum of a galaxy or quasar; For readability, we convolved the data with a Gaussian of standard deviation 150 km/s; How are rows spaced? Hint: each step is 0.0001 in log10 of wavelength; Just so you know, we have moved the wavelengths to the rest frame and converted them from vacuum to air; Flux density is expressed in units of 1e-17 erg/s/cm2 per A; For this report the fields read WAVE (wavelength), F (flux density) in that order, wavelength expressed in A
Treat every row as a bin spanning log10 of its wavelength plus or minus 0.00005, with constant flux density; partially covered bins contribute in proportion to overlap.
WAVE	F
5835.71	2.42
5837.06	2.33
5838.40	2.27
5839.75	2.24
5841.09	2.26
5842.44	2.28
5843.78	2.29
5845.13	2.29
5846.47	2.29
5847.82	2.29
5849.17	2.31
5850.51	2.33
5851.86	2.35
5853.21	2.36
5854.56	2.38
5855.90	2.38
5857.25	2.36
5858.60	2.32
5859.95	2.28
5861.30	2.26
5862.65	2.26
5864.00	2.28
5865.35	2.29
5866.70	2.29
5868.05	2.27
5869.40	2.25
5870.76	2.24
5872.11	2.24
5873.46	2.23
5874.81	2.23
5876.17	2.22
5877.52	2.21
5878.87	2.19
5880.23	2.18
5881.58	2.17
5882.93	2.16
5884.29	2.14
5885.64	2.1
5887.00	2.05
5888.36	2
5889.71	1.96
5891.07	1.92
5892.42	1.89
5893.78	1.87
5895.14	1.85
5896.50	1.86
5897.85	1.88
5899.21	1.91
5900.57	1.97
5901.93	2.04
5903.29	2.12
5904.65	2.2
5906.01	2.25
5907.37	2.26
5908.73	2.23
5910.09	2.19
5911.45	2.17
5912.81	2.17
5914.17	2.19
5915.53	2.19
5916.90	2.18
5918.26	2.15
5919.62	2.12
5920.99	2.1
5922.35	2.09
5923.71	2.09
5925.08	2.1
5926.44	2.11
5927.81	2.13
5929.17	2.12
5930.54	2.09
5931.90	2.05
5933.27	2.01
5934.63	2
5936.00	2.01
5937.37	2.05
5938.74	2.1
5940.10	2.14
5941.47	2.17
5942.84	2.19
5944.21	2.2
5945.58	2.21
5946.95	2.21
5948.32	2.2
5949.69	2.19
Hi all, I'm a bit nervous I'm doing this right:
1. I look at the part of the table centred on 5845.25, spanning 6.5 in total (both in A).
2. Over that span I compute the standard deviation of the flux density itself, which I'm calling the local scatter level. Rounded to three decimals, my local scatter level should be 0.004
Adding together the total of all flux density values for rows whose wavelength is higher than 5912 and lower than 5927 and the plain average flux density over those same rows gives 26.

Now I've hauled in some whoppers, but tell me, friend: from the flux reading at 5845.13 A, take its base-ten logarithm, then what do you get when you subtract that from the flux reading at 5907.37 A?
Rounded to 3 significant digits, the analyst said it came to 1.90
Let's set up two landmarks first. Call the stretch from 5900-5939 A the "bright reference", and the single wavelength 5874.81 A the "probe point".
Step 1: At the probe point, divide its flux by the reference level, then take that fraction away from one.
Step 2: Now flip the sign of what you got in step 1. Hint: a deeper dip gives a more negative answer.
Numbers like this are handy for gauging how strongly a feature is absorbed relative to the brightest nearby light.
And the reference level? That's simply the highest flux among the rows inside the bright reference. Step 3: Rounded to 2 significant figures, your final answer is -0.013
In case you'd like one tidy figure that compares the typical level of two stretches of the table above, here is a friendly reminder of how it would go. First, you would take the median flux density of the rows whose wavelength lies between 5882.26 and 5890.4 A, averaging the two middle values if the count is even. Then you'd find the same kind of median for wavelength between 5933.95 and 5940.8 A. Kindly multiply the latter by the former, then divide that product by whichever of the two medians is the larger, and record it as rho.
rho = 2.05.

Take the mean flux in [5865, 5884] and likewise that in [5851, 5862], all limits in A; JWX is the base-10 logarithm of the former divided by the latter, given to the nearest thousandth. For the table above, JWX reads -0.021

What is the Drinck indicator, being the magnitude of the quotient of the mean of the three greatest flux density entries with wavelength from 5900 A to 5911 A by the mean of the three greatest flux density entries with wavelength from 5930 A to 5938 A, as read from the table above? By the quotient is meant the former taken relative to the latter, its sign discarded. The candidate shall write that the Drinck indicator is 1.09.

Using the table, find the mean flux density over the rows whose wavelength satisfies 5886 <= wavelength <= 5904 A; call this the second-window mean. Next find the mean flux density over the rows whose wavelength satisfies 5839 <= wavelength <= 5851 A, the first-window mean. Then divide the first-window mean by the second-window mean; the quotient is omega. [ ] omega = 1.17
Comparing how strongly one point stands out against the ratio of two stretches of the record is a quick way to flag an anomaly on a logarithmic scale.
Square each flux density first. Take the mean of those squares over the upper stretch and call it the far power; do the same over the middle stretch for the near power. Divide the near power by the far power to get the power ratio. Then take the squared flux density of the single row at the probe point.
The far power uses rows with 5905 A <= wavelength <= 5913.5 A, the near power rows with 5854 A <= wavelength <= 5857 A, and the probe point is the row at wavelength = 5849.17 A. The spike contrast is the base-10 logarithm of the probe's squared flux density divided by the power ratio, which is 0.66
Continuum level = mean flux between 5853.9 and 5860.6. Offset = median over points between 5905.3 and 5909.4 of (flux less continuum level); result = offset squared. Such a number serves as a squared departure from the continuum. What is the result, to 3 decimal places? 0.009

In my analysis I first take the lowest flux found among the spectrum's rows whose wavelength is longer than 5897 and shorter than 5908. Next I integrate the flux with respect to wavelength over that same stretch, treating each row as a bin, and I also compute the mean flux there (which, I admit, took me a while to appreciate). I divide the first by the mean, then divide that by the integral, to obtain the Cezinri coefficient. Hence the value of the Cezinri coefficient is 0.040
